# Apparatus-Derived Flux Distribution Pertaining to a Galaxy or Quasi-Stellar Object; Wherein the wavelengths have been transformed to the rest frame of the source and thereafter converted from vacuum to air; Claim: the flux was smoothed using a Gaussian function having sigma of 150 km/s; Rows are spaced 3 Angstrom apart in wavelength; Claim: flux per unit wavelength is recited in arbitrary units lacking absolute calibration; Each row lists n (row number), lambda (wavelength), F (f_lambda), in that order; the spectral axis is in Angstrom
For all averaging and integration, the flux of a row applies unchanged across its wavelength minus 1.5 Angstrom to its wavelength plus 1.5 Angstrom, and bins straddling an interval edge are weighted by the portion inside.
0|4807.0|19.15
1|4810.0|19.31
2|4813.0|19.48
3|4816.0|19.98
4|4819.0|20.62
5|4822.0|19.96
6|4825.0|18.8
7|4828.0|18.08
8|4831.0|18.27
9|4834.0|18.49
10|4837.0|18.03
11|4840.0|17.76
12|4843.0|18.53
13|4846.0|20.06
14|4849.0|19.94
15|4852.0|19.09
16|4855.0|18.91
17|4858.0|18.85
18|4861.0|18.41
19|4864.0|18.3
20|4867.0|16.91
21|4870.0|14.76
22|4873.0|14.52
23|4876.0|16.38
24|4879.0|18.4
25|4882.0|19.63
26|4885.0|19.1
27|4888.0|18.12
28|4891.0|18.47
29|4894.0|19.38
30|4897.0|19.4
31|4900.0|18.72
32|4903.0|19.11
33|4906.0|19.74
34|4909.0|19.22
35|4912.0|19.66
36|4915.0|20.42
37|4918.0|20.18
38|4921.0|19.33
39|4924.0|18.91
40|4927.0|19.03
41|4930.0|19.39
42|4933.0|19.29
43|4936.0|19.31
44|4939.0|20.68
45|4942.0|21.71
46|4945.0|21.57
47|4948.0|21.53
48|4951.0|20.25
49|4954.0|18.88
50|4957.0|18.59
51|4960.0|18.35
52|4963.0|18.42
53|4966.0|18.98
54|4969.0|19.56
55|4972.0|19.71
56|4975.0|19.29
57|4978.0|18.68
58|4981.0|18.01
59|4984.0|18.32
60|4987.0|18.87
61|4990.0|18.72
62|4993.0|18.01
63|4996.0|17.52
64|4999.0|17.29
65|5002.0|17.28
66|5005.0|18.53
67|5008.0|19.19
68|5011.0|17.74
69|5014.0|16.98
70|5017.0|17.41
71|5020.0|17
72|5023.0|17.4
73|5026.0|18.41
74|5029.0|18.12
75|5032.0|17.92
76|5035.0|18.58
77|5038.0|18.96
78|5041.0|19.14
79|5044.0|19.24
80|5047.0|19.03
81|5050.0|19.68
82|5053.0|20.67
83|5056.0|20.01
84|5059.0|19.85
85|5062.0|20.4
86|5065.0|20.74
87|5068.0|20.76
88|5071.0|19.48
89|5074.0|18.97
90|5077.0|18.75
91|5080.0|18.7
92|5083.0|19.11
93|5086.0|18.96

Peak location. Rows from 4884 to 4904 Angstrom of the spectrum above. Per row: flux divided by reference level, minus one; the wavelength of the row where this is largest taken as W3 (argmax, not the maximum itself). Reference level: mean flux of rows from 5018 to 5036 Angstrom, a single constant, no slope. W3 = 4897.0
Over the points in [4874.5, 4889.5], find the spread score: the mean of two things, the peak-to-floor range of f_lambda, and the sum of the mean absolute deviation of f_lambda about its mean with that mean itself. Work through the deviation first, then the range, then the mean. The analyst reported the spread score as 11.2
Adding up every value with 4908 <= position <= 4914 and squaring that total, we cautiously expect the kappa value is 1512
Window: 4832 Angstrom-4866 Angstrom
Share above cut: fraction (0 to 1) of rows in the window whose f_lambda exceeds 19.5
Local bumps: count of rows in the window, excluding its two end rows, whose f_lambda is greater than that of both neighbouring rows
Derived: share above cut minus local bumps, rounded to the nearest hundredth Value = -0.82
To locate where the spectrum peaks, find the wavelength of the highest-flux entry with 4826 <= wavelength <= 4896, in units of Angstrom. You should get 4846.0 Angstrom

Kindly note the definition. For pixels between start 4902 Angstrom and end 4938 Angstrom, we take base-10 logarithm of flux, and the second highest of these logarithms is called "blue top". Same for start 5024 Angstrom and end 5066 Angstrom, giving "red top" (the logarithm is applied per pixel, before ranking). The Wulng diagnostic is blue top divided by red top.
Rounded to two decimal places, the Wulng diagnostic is 0.99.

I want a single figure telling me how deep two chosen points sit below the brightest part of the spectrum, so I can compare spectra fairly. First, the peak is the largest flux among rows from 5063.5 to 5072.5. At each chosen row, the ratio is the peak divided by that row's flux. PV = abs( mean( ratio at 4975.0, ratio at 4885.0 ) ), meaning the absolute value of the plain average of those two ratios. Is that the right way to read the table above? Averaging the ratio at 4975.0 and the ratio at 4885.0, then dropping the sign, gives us 1.08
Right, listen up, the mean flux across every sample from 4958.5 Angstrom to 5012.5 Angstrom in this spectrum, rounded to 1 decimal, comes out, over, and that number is 18.5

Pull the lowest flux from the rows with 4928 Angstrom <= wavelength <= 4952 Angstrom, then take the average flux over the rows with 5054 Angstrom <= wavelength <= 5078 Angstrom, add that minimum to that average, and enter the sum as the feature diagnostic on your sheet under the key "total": 39.2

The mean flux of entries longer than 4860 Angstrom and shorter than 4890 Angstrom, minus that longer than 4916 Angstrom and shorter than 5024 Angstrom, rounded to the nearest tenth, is -1.4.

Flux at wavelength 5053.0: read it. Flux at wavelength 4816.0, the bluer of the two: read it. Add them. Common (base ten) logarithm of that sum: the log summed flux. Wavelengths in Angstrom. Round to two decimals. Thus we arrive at 1.61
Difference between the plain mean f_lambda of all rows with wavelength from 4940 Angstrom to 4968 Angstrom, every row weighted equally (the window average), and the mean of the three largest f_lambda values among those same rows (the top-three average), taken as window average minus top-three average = -1.8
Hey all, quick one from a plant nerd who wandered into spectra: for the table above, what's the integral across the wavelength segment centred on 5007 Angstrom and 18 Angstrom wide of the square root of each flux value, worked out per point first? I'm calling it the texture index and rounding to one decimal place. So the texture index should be 76.0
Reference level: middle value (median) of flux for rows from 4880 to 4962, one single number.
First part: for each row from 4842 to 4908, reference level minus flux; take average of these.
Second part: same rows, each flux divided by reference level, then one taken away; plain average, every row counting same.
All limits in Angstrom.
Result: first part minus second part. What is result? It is 0.98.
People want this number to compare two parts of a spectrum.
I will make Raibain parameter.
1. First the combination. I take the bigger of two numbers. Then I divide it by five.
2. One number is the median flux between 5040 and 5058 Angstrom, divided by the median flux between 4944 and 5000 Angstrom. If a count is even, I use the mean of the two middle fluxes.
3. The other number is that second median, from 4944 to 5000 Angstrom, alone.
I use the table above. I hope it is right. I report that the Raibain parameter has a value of 3.74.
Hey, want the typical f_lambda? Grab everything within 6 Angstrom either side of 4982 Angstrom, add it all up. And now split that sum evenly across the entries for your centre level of 18.5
